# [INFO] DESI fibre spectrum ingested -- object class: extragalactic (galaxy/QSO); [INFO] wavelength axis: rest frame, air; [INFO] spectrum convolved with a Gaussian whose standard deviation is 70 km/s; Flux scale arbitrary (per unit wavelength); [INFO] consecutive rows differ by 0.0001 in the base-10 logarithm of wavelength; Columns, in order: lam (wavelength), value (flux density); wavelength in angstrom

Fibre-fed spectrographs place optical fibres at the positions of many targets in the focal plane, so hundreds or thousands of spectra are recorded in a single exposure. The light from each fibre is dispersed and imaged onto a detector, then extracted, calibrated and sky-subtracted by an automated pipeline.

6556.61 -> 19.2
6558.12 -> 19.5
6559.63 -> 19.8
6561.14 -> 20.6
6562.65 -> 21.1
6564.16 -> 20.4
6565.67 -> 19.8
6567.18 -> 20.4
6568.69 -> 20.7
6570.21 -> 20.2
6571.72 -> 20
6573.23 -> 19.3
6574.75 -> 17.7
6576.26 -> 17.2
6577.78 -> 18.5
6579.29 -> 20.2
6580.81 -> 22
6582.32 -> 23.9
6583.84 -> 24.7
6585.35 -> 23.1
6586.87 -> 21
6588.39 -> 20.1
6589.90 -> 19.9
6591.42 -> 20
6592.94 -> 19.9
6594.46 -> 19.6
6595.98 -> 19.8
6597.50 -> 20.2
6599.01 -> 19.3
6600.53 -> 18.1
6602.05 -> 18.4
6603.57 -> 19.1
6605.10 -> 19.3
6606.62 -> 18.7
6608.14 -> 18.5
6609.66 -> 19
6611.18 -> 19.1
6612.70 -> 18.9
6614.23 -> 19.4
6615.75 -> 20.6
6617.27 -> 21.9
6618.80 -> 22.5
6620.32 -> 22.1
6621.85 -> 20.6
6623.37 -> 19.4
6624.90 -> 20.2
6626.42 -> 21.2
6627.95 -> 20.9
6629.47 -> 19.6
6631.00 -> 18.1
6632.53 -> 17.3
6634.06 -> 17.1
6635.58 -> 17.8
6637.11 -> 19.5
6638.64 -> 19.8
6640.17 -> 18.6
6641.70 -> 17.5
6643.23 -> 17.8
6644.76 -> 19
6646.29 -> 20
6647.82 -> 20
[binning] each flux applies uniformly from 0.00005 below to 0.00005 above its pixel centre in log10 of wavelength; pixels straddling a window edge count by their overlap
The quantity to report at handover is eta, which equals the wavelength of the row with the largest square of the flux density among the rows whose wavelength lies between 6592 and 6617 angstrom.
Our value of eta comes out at 6615.75 angstrom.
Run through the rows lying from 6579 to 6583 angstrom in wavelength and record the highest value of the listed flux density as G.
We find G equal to 23.9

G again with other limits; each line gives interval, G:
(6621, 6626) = 20.6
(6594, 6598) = 20.2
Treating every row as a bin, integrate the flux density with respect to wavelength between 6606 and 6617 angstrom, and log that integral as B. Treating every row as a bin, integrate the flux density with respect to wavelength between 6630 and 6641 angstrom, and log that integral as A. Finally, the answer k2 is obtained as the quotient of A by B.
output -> 0.95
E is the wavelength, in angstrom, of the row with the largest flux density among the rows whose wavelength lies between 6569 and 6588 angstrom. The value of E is 6583.84 angstrom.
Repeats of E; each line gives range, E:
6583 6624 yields 6583.84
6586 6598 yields 6586.87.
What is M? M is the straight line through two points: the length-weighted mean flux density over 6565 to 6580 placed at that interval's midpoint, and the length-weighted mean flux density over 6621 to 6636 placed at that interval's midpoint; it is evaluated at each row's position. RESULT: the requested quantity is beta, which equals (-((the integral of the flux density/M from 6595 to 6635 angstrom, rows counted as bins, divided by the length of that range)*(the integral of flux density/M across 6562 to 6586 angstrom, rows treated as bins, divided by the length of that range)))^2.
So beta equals 1.16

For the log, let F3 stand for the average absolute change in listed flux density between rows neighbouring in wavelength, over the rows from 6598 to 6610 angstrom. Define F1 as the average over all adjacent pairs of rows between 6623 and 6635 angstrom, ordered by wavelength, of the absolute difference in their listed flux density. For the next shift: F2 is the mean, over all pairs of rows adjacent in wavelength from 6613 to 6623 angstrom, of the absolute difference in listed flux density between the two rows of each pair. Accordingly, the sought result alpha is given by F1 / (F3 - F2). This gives -2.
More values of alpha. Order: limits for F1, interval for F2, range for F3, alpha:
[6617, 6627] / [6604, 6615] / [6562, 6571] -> 5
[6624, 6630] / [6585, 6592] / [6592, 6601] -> -4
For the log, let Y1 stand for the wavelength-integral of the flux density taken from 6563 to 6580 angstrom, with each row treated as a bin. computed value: 332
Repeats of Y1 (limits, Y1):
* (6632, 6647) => 277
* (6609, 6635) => 517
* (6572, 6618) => 916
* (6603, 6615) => 228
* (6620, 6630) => 205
